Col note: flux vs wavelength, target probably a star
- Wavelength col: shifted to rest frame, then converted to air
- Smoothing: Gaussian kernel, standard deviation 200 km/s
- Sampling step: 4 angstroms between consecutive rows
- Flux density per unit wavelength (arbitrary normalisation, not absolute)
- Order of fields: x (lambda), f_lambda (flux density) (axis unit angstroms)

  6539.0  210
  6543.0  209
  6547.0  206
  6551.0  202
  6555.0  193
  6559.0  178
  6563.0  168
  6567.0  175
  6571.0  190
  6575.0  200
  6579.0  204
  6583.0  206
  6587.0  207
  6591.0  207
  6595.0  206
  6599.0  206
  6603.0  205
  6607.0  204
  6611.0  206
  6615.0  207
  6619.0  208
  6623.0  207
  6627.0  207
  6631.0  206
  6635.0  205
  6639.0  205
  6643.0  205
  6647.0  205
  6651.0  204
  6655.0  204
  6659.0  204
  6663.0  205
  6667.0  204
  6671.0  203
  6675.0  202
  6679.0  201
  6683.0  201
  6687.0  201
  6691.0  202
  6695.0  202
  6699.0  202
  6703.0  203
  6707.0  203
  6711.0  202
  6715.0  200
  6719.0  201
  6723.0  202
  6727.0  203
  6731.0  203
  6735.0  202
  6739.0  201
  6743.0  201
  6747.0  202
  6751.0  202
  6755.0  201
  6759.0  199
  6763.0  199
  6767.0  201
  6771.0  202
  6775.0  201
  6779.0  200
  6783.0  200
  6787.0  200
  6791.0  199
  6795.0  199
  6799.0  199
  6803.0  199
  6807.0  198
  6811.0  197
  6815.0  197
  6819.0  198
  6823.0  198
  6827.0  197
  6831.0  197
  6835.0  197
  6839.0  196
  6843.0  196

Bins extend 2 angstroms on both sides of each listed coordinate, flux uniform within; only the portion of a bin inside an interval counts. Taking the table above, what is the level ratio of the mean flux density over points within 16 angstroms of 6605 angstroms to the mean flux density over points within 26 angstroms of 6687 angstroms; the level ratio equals 1.02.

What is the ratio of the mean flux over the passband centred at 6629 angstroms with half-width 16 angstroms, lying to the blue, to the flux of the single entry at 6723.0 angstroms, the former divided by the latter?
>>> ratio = 1.02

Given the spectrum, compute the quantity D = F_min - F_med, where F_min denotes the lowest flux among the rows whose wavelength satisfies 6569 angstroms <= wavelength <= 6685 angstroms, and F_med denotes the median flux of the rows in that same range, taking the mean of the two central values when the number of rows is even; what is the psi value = -15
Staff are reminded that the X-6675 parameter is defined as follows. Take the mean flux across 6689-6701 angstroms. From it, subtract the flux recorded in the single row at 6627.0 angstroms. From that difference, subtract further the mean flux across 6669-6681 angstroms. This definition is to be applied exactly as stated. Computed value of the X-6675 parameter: -207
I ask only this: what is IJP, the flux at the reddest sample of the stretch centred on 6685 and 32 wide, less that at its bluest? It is -1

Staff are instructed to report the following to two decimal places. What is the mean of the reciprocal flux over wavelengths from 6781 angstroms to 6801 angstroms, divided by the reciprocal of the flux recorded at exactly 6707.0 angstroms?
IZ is 1.02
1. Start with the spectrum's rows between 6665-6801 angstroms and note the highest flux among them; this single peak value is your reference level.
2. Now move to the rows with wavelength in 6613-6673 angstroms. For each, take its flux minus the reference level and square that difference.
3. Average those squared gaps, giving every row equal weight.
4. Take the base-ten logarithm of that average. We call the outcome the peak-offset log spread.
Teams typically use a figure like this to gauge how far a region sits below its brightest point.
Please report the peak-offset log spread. 0.5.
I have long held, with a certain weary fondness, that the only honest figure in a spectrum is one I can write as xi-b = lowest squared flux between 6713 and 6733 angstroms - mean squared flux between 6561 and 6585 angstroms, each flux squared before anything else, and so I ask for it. 3500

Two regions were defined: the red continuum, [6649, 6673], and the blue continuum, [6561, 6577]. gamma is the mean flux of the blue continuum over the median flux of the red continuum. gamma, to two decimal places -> 0.90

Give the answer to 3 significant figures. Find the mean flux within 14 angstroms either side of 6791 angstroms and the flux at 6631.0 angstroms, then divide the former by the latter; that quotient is 0.968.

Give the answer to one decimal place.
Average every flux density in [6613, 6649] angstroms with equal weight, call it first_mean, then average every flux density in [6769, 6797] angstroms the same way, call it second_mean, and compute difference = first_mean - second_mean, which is 6.0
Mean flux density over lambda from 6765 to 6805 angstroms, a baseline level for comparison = 200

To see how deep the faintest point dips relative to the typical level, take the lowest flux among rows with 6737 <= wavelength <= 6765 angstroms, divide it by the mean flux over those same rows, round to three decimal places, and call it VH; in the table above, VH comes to 0.991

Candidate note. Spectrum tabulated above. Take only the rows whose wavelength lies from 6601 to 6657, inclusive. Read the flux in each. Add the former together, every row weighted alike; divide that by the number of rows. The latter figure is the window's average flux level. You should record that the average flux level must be 206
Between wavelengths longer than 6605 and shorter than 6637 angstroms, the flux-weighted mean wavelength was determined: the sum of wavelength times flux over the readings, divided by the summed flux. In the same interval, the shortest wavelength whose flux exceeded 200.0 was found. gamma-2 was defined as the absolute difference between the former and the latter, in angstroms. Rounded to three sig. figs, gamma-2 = 14.0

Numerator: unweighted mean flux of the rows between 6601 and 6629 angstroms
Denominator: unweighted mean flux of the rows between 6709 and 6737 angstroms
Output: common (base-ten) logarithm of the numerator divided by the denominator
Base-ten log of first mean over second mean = 0.0094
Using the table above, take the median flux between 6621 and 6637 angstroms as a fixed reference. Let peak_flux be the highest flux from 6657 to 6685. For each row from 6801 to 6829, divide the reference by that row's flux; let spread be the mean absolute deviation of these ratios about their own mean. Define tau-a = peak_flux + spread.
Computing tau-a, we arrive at 205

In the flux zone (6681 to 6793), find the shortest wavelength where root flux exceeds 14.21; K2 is 6691.0 angstroms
